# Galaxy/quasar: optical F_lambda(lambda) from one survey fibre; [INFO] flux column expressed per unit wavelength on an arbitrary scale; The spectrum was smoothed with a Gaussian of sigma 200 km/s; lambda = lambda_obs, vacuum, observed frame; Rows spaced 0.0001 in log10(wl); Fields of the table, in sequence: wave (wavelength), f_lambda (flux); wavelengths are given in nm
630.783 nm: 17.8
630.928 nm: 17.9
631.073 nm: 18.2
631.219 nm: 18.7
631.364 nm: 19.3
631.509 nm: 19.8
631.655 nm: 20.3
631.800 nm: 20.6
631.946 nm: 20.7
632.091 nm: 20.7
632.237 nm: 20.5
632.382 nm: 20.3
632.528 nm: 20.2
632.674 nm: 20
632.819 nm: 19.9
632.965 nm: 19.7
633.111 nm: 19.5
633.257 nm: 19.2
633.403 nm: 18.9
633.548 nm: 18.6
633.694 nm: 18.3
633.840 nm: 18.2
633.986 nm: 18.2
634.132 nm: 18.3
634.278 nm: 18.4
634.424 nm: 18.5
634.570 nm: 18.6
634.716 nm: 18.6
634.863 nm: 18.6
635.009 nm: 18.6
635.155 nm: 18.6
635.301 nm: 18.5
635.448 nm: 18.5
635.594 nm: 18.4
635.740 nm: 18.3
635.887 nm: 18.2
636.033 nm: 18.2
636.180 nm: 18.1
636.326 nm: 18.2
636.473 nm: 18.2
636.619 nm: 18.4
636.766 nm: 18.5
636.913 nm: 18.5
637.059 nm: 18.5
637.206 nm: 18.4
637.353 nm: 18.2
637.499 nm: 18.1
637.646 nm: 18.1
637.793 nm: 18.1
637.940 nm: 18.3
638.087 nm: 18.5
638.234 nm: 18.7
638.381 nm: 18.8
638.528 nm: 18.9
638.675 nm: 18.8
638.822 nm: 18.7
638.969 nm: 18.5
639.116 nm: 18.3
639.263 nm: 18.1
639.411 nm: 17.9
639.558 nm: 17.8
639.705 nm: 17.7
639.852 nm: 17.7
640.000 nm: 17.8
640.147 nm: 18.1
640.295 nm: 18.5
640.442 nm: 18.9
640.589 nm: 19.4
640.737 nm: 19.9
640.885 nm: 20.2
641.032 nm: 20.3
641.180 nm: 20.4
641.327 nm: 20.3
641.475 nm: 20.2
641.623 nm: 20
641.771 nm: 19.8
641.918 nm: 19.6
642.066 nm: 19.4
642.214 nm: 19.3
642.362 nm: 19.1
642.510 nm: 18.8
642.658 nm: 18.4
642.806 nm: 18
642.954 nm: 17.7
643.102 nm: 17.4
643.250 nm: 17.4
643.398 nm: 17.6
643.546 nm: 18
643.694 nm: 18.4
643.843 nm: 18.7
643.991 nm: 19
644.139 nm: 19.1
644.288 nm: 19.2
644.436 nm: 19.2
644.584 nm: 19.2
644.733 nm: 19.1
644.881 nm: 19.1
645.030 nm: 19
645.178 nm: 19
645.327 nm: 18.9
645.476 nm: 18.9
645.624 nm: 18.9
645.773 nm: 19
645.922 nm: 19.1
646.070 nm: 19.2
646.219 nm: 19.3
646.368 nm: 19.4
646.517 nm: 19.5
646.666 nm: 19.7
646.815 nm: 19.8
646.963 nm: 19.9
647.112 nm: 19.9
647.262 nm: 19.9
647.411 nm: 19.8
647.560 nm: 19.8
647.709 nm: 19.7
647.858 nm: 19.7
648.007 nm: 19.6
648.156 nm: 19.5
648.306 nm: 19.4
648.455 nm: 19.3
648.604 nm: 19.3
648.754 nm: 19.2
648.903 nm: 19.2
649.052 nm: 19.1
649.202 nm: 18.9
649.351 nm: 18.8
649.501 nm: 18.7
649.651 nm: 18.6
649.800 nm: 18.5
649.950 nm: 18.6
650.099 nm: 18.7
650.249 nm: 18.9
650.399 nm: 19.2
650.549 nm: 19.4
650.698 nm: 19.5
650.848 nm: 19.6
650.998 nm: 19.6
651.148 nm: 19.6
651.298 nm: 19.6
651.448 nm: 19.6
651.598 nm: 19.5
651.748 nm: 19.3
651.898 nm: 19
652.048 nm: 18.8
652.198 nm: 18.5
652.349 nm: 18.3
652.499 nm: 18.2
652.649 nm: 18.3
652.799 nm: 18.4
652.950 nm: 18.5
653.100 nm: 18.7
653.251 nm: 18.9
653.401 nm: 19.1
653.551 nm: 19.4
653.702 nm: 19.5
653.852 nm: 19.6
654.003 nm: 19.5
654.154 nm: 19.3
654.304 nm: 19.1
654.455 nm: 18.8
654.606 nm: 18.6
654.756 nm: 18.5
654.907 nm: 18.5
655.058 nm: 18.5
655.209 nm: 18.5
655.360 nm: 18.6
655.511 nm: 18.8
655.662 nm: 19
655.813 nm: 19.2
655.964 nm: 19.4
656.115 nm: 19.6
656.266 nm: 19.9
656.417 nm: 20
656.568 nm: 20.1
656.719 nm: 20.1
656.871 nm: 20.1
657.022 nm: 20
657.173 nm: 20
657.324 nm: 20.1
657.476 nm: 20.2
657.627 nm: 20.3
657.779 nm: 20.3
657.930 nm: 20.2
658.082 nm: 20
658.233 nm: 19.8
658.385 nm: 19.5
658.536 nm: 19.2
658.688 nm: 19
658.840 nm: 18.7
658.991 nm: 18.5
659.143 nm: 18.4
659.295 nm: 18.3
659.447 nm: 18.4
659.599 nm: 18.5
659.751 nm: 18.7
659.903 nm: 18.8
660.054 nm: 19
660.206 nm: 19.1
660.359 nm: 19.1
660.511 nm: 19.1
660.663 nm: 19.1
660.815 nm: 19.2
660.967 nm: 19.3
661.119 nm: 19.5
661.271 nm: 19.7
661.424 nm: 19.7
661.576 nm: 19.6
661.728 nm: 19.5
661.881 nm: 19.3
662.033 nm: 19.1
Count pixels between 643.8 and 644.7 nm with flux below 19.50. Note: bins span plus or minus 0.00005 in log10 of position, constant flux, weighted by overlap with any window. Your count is 6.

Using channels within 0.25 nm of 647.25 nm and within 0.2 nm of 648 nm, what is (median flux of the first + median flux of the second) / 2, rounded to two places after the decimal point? 19.75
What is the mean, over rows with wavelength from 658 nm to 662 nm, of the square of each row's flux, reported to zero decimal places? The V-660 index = 366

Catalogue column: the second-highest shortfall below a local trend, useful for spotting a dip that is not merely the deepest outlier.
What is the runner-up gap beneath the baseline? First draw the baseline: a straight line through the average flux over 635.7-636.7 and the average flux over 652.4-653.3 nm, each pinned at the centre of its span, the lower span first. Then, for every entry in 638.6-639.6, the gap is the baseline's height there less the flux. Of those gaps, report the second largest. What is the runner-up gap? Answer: 0.4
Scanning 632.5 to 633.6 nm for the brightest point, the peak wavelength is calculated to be 632.528 nm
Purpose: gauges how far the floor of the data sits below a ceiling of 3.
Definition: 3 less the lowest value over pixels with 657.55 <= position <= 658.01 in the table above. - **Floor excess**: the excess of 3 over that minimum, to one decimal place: -17.2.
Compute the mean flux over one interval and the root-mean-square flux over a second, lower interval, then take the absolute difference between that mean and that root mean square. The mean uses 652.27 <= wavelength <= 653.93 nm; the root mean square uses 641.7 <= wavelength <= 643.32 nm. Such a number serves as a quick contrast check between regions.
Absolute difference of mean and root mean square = 0.2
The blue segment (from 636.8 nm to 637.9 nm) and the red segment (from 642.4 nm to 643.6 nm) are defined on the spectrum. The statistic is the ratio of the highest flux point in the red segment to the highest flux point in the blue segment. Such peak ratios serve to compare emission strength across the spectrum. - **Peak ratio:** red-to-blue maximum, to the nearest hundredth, 1.02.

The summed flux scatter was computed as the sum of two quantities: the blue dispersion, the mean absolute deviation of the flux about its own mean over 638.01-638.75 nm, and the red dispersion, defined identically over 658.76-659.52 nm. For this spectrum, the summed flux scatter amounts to 0.22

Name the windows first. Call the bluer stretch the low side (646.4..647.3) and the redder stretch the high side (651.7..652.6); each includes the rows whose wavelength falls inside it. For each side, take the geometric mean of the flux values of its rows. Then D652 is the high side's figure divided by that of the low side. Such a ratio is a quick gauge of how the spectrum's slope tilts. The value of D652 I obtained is 0.94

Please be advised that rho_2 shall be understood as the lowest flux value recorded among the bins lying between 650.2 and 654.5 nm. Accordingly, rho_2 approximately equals 18.2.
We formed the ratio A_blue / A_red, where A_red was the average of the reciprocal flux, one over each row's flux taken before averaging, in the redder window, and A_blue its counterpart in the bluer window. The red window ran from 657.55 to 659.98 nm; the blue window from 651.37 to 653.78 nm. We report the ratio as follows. 1.01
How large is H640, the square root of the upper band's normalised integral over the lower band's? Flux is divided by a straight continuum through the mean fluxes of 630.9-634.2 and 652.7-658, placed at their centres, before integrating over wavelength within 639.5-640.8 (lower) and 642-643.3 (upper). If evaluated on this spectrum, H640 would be 1.00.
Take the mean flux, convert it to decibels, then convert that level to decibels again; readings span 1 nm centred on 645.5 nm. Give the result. 11.07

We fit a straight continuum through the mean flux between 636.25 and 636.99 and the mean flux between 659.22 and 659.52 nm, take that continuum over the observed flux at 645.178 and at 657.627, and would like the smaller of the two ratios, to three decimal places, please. 0.904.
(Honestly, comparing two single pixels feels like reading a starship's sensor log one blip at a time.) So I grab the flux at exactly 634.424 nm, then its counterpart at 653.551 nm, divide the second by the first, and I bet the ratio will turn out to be 1.05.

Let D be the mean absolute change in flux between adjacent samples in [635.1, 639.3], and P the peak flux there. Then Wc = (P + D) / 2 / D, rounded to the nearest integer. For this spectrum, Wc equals 92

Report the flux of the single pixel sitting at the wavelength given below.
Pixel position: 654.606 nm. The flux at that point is 18.6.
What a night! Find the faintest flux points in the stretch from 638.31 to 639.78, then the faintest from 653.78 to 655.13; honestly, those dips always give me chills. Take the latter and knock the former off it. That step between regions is 0.8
